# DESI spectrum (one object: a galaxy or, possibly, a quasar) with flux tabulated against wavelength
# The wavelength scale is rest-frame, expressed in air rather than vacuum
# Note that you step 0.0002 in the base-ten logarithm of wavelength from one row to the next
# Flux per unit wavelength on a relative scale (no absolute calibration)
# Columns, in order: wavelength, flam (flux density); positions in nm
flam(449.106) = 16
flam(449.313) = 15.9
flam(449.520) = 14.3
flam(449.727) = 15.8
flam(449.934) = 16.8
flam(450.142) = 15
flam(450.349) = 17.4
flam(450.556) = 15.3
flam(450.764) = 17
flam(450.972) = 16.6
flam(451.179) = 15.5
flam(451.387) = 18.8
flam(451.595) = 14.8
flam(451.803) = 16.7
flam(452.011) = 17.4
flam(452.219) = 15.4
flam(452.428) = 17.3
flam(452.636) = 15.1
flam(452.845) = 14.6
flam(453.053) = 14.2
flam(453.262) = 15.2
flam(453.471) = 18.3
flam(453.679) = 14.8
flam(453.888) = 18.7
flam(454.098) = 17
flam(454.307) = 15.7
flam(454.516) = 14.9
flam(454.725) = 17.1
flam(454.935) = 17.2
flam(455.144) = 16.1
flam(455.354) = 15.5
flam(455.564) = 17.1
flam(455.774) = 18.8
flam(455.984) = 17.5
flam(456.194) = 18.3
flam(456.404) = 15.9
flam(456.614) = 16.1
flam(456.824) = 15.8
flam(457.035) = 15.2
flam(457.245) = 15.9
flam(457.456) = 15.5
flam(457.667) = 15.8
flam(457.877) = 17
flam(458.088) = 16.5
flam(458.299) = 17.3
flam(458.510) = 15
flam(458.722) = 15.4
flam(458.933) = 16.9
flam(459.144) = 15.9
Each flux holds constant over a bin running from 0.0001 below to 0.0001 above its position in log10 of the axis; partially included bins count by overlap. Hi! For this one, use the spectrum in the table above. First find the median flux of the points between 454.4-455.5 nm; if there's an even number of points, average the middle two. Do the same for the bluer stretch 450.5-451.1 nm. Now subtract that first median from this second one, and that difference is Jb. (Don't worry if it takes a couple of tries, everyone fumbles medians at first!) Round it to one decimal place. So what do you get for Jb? 0.5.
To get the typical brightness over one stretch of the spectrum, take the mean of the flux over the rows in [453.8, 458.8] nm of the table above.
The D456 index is 16.5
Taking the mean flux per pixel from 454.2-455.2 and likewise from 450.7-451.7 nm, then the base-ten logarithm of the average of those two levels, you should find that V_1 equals 1.214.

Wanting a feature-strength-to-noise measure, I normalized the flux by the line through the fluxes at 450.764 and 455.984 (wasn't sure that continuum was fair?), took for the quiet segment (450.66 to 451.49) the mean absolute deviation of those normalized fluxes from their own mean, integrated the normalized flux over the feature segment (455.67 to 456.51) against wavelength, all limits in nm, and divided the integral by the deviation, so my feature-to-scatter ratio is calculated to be 16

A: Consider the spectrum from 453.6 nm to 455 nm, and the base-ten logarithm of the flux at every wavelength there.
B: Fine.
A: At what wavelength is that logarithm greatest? 453.888 nm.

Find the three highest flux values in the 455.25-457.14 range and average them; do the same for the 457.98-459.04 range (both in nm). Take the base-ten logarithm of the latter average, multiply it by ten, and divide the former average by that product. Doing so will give 1.48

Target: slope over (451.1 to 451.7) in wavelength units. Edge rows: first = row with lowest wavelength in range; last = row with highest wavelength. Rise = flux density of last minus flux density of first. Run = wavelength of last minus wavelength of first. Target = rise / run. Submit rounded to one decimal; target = -1.7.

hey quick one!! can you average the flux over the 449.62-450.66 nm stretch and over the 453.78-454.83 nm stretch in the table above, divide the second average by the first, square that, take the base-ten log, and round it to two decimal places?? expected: 0.03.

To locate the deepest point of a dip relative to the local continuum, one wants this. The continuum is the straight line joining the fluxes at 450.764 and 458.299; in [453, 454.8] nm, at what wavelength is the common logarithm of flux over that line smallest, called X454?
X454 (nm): 453.053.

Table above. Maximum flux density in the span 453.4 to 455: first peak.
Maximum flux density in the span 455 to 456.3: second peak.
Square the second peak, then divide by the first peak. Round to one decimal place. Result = 18.9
